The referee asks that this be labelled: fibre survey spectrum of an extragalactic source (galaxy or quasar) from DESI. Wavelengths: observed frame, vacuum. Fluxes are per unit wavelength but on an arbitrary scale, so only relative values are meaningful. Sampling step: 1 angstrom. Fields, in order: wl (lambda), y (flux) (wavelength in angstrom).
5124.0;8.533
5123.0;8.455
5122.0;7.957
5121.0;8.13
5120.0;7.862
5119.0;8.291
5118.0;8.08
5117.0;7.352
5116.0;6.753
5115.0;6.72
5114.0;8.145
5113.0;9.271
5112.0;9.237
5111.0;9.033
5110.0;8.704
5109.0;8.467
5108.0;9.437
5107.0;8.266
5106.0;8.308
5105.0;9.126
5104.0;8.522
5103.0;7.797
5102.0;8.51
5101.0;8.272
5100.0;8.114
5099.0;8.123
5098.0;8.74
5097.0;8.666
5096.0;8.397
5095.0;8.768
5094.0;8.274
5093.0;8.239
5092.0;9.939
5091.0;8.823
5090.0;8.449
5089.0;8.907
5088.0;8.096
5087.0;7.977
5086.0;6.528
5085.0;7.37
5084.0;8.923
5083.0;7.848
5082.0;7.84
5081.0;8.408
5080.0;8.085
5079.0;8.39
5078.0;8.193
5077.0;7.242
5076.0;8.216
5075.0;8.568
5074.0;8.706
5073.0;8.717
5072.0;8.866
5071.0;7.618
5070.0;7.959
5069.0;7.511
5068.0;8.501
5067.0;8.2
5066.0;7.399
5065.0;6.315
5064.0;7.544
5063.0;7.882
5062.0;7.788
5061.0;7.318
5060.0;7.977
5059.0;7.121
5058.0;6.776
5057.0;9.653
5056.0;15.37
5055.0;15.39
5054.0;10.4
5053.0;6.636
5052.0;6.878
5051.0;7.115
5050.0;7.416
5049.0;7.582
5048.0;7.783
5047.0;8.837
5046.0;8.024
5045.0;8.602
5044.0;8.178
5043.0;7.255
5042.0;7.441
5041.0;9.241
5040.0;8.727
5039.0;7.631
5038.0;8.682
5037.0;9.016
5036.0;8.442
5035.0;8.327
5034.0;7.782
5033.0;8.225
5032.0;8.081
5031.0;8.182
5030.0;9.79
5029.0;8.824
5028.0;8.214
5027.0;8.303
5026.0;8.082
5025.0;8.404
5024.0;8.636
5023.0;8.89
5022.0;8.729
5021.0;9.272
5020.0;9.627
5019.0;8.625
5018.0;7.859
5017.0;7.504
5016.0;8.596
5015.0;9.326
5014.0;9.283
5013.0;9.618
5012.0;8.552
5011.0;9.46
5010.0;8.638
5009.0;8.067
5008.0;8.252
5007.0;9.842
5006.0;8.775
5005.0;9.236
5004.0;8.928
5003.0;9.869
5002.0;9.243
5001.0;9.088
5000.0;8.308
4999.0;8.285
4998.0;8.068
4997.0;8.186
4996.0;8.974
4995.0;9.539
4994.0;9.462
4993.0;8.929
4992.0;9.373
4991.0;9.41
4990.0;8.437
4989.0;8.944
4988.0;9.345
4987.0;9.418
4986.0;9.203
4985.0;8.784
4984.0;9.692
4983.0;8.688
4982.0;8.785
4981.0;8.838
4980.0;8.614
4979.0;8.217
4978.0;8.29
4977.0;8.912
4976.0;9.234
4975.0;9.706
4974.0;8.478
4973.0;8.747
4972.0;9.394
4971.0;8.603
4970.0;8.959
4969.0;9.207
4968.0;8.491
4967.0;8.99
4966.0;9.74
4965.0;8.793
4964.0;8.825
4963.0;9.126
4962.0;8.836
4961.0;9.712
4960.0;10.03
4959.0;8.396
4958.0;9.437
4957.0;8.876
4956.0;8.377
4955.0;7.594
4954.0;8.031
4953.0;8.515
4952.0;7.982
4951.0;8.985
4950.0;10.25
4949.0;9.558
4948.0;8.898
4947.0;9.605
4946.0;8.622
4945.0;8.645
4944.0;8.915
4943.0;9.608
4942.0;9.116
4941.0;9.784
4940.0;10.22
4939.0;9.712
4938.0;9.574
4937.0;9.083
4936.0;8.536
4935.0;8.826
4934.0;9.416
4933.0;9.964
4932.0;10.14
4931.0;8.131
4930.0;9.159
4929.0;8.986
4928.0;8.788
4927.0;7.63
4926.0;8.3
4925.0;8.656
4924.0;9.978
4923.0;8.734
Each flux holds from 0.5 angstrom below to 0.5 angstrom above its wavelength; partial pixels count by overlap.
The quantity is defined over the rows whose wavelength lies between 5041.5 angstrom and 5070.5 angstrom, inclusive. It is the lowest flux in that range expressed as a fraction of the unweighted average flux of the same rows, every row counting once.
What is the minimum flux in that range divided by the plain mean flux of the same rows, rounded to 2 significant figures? 0.76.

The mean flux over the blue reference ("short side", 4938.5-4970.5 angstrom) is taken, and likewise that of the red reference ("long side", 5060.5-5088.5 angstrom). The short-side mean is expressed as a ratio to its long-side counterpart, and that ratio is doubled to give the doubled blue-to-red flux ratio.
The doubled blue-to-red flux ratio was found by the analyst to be 2.28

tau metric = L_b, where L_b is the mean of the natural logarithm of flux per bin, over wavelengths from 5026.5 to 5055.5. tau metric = 2.12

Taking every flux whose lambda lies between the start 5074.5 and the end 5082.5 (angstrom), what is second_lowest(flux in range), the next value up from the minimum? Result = 7.84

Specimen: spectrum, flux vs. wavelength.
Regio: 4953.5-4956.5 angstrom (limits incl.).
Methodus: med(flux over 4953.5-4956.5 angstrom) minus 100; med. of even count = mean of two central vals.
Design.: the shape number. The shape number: -92.0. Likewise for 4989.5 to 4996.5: -90.6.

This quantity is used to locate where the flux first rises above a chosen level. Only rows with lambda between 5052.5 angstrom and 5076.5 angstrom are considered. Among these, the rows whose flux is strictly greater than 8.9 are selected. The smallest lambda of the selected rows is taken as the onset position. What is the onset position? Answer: 5054.0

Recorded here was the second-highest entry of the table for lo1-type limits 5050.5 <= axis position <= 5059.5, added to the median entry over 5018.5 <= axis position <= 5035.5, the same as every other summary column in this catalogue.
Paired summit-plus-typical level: 23.77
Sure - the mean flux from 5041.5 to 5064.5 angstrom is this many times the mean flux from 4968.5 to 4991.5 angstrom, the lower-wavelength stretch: 0.947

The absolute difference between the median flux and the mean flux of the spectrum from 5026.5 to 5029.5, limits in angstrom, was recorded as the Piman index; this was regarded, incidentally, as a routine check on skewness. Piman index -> 0.14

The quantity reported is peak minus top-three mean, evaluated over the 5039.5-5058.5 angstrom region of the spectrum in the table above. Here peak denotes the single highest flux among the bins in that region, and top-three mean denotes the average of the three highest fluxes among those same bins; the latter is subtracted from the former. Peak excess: 1.7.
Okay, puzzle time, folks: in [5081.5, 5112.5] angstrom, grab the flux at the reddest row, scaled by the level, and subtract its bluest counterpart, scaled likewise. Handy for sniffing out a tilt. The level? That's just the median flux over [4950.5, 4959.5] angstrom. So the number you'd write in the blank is 0.17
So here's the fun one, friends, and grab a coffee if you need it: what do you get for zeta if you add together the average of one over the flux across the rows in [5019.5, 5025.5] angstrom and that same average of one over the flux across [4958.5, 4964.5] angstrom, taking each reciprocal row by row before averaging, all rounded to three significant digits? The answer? 0.222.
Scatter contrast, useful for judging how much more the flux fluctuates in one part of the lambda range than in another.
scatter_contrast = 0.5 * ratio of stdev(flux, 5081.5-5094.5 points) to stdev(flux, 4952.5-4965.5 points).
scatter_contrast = 0.62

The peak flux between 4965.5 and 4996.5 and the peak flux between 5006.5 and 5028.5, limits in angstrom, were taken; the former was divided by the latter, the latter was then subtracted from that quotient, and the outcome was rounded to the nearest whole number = -9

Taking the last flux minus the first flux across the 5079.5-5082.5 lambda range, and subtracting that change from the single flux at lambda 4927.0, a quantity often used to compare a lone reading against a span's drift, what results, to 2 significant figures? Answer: 7.9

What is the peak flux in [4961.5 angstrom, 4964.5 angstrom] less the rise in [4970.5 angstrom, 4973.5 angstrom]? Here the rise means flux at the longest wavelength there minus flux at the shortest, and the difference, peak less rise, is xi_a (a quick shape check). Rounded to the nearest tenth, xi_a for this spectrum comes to 9.0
